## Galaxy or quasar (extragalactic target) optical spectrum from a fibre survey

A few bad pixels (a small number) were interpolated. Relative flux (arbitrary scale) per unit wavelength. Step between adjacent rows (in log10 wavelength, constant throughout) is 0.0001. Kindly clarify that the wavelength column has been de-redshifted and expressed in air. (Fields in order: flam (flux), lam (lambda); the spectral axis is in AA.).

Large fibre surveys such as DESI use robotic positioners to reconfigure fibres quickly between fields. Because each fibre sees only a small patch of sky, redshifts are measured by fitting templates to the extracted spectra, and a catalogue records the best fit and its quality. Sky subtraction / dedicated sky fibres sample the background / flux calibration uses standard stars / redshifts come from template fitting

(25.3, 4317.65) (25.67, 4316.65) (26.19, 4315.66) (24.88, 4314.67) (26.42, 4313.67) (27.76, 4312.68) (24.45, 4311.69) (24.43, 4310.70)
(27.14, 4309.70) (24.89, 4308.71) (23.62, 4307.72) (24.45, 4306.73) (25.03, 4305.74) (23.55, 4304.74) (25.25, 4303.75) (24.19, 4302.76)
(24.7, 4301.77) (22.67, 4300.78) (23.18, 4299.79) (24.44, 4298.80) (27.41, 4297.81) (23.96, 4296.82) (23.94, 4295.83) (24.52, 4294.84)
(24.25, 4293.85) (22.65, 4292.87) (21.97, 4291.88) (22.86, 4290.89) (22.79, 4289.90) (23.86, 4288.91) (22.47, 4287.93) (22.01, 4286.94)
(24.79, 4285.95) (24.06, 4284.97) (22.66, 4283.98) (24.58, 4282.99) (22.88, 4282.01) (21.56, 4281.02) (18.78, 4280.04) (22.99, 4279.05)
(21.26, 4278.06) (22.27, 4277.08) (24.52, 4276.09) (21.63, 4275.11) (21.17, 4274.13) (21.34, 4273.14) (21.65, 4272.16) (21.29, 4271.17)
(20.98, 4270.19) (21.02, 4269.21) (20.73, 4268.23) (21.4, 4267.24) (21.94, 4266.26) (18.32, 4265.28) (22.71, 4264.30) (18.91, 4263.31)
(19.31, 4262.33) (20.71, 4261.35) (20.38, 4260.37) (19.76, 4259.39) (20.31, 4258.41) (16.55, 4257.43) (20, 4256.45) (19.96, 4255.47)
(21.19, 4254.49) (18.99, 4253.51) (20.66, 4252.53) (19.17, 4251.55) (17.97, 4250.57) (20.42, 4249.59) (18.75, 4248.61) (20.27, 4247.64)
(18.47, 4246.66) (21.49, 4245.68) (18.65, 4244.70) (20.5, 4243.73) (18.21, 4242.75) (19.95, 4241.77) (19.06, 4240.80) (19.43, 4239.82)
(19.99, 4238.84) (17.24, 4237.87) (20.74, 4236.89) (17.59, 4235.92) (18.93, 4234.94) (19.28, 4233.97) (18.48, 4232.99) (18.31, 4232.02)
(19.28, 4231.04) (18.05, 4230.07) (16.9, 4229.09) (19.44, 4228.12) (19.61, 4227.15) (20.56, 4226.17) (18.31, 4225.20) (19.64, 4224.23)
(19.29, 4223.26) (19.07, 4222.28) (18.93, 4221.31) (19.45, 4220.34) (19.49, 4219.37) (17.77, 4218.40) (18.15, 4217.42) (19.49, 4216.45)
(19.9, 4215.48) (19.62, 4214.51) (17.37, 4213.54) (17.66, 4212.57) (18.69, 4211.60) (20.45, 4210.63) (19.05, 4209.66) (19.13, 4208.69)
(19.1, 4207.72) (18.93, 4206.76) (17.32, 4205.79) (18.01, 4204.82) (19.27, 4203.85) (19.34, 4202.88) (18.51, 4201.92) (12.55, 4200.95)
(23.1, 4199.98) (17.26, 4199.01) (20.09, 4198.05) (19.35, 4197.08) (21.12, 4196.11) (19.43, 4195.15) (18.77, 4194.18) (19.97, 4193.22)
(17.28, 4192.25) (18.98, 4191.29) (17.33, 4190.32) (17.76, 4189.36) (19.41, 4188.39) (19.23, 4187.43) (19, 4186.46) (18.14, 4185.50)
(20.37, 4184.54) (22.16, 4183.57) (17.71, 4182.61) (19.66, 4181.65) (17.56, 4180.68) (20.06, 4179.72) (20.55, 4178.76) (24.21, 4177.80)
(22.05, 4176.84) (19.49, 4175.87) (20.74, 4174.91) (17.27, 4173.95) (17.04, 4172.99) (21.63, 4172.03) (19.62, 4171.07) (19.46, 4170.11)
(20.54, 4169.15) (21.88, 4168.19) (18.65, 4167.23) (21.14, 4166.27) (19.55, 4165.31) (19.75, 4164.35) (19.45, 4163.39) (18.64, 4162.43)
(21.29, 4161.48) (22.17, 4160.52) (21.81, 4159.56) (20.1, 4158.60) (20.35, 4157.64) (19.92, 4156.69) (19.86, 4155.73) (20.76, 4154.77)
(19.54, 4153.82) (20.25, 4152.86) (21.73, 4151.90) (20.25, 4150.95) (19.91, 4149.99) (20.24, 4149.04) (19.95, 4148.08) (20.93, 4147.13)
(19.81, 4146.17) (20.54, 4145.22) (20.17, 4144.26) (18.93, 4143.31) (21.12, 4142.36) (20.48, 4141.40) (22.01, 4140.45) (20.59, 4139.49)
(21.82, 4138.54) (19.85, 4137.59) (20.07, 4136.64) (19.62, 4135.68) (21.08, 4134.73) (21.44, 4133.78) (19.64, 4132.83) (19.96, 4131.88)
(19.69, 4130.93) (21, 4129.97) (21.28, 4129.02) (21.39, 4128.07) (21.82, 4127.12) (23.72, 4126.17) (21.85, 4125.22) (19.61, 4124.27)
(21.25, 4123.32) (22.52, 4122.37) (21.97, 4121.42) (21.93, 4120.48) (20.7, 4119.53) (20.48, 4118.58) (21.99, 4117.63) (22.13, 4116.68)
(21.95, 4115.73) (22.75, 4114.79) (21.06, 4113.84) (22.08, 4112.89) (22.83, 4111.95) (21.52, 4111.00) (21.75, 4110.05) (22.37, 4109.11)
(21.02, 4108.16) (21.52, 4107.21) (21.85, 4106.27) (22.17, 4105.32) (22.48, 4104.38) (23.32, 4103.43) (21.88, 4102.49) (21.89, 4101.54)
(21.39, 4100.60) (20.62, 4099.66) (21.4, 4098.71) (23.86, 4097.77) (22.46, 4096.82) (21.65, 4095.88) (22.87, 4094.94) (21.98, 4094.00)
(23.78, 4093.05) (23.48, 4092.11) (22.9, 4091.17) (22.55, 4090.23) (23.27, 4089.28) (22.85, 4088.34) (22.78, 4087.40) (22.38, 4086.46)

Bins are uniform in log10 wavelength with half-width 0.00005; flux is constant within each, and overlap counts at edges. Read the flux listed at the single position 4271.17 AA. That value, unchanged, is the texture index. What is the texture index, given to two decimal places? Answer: 21.29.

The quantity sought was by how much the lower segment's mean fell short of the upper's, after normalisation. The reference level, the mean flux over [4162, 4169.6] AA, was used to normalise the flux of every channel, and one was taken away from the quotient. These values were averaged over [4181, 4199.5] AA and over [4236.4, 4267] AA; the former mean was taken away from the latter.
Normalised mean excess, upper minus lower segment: 0.03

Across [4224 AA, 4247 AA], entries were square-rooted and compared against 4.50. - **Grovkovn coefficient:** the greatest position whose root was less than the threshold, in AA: 4246.66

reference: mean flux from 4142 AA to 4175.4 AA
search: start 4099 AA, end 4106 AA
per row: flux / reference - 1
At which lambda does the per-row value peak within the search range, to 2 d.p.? 4103.43 AA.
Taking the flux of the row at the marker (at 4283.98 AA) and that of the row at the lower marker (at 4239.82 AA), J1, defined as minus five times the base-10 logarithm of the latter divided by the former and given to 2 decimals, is 0.33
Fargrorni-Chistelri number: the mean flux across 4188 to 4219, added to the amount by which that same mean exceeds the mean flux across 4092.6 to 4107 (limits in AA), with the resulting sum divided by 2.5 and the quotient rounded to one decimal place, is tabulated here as 6.1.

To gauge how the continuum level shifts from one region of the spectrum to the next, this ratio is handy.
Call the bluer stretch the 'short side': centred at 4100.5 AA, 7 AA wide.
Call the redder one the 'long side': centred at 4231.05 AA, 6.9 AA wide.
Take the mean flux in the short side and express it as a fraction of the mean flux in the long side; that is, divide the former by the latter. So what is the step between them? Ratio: 1.19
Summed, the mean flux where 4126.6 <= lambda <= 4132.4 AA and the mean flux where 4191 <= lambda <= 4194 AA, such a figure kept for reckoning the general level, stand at 39.6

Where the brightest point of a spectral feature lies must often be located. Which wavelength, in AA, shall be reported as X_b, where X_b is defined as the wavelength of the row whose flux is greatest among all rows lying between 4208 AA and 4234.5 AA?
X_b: 4226.17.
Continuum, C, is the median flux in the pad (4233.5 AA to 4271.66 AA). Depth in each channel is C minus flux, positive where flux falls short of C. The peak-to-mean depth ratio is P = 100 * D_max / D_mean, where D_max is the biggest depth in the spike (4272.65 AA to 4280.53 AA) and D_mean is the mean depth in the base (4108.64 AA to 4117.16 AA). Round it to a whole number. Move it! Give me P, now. -56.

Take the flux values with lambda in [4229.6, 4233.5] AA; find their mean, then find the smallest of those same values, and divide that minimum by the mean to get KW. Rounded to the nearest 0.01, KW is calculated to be 0.97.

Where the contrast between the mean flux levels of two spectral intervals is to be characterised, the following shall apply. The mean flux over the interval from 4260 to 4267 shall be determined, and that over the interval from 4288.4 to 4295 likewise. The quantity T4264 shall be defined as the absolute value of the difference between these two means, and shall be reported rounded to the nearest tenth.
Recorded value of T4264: 2.9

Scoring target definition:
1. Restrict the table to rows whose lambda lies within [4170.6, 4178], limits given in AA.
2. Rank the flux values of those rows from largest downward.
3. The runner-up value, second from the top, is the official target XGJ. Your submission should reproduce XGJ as 22.05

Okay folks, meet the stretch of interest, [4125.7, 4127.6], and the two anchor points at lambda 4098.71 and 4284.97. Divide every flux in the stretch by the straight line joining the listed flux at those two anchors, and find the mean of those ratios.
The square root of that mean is 1.02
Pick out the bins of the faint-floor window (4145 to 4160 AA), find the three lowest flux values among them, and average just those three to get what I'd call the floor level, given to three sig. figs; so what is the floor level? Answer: 19.7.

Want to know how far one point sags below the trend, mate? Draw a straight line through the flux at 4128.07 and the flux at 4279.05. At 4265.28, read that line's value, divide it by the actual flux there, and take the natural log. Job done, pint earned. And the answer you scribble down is 0.221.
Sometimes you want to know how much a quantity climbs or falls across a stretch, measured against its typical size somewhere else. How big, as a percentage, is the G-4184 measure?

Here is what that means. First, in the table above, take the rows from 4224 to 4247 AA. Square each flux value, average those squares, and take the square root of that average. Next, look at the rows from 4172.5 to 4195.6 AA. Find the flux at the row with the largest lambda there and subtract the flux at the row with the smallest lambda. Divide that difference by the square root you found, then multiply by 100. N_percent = 12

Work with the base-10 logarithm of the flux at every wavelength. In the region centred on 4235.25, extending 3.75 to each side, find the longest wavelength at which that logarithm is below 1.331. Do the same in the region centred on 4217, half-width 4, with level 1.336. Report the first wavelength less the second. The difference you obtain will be 18.5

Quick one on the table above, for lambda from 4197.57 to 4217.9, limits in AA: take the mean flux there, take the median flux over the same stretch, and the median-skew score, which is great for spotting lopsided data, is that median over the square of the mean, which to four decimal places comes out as 0.0544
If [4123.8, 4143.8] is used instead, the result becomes 0.0485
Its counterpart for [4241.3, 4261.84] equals 0.0518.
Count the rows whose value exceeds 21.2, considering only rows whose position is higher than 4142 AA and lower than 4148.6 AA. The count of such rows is 0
